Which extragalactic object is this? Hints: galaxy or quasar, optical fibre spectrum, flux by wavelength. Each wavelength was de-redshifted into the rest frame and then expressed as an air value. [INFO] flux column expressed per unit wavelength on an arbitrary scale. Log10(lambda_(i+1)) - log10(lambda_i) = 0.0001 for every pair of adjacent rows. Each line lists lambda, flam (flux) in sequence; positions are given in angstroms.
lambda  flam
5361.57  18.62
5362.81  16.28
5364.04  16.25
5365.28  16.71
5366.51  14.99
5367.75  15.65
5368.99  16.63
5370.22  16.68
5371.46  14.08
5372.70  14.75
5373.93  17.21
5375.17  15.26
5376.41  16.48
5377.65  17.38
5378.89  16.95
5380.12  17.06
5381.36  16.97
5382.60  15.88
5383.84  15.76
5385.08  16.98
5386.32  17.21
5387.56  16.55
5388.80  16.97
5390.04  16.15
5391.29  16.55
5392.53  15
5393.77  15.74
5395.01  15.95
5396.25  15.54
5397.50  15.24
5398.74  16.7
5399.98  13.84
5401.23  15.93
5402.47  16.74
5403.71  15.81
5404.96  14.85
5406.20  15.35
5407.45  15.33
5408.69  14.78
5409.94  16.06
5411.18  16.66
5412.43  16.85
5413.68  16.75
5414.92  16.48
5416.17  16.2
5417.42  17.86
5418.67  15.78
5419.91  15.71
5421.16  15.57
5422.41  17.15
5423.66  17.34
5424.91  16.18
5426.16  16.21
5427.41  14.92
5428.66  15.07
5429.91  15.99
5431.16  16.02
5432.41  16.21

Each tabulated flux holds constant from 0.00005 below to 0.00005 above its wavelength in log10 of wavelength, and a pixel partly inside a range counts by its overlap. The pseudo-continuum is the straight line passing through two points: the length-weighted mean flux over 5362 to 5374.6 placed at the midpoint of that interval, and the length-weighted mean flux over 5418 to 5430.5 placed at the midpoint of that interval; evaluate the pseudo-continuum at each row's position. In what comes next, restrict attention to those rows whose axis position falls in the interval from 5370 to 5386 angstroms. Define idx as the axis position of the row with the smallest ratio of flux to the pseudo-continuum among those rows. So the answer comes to 5371.46 angstroms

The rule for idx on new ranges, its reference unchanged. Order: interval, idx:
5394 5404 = 5399.98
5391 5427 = 5399.98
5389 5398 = 5392.53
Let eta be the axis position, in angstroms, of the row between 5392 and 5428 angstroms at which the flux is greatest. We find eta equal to 5417.42 angstroms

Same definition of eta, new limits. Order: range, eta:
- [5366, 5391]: 5377.65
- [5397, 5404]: 5402.47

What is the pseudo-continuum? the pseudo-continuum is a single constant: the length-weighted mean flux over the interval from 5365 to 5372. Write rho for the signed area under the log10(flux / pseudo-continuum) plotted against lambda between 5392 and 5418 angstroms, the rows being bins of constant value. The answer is 0.07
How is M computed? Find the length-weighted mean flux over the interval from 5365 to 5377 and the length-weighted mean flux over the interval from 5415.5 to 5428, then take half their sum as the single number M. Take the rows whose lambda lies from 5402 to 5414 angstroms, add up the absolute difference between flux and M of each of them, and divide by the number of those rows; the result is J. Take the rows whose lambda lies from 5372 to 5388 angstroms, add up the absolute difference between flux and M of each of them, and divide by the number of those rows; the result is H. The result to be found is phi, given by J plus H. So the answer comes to 1.53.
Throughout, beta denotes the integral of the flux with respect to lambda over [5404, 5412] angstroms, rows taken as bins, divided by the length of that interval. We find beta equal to 15.5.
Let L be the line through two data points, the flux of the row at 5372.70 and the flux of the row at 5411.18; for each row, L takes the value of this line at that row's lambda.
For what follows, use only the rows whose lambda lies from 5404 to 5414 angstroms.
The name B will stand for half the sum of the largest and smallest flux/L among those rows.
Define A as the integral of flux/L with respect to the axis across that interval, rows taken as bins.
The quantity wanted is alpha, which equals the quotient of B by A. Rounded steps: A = 9.5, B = 0.95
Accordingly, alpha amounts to 0.100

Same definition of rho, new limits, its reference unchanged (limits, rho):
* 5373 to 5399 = 0.39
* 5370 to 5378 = 0.02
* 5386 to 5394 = 0.11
